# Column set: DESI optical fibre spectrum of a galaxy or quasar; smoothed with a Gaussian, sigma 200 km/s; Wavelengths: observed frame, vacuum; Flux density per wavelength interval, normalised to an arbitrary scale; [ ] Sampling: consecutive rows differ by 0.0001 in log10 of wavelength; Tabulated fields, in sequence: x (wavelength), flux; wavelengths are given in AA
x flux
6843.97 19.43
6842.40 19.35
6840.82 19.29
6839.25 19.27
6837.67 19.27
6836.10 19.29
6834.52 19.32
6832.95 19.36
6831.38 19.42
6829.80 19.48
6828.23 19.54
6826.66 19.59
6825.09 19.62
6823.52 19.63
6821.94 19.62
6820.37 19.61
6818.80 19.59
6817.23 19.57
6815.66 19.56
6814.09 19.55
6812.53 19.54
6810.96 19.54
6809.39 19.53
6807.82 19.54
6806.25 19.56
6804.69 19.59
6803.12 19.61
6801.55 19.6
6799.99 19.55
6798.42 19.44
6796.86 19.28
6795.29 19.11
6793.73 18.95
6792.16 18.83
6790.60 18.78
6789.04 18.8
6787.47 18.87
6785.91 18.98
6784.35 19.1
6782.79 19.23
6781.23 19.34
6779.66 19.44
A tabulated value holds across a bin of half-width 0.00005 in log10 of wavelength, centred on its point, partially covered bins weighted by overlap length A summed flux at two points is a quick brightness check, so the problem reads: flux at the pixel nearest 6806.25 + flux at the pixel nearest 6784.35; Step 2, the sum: 38.7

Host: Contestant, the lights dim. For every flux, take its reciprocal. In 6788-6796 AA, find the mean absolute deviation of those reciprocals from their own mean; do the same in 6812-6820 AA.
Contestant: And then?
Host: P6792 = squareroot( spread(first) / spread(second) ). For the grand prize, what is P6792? 2.8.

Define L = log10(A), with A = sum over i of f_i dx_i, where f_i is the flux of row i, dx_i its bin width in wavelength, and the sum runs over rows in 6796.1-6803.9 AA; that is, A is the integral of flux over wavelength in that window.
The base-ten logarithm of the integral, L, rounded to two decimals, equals 2.18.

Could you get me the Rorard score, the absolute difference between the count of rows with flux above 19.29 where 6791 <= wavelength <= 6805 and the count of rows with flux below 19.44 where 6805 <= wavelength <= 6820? 5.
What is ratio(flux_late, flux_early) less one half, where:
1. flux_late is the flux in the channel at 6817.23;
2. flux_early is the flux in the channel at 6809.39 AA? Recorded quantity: 0.502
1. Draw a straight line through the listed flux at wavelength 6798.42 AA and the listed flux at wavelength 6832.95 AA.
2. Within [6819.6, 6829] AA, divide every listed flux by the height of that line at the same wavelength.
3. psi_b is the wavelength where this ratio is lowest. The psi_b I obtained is 6828.23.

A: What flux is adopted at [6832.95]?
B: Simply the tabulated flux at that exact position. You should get 19.36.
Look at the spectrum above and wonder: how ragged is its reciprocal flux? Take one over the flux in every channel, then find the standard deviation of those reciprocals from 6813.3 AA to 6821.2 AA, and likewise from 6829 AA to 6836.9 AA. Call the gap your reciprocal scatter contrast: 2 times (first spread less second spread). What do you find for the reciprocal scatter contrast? -0.0003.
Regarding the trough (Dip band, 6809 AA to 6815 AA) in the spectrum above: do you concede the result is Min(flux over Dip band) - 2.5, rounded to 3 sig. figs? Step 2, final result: 17.0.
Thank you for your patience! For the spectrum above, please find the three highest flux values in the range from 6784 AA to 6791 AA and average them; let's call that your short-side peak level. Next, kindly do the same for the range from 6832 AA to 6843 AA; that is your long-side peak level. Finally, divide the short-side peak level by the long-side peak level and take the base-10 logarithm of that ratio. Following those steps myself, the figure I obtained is -0.0082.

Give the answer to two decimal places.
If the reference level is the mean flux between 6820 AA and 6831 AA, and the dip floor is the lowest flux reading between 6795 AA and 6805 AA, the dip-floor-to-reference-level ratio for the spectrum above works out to 0.98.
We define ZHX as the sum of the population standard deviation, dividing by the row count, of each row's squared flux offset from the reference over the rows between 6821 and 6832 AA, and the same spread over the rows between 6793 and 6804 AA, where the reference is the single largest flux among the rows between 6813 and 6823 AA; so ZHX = 0.17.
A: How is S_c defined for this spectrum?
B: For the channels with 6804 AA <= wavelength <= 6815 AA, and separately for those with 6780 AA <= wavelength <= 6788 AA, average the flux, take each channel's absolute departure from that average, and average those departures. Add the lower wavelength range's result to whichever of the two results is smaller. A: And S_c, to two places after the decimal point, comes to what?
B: 0.16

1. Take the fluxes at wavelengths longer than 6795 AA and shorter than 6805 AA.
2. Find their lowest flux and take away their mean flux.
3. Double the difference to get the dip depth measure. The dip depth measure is -0.69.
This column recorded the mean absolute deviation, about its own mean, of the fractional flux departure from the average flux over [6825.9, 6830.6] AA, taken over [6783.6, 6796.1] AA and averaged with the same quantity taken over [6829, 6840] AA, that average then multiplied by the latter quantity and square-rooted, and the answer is 0.0038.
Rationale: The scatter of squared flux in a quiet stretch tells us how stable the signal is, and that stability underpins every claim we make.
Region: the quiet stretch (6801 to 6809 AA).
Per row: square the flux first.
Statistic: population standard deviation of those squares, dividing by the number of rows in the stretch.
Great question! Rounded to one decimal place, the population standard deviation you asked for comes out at 1.0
